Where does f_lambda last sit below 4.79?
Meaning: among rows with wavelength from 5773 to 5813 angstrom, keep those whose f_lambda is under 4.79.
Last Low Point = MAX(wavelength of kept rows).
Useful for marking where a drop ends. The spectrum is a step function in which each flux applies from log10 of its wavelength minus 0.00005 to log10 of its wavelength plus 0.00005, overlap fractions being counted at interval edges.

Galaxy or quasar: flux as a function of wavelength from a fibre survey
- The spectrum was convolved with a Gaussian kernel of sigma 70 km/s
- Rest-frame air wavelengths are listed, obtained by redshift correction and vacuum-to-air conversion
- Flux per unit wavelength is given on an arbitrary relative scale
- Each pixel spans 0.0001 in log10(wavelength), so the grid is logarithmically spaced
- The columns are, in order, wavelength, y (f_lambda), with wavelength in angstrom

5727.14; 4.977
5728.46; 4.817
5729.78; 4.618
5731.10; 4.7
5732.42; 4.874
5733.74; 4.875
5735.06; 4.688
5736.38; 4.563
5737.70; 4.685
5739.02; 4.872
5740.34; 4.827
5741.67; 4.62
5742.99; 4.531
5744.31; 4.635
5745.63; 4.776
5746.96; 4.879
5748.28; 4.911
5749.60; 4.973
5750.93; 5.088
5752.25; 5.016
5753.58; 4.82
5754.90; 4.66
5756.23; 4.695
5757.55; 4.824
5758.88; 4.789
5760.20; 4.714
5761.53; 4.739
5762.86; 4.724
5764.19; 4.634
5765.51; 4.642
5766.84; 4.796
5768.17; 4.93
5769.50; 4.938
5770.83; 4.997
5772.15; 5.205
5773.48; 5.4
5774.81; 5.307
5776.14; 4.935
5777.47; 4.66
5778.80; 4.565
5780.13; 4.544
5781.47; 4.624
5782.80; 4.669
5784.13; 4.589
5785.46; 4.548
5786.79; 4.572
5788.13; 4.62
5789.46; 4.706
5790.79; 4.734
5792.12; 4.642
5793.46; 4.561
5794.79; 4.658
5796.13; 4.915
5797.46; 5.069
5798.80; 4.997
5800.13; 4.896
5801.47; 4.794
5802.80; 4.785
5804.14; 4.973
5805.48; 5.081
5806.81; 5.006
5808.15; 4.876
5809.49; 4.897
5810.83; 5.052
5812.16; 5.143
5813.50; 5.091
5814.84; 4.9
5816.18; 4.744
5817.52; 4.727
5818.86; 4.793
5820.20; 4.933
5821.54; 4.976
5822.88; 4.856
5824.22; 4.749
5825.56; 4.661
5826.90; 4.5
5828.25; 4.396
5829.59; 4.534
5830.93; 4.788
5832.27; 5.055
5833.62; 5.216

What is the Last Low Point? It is 5802.80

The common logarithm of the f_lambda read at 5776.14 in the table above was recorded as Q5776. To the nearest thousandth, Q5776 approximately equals 0.693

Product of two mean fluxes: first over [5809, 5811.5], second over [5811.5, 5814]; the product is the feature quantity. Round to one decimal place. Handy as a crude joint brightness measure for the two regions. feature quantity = 25.5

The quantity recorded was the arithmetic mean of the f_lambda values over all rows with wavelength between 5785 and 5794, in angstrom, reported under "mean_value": 4.63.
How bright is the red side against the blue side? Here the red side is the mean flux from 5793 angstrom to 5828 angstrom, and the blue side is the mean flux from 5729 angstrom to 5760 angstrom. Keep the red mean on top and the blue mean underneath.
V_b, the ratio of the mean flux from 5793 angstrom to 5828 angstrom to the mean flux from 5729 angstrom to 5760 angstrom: 1.02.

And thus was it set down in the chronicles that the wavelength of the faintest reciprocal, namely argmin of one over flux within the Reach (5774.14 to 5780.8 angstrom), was 5774.81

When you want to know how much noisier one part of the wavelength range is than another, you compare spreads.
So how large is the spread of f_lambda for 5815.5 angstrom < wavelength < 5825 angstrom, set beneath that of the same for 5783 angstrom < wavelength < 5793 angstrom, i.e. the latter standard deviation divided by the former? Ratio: 0.70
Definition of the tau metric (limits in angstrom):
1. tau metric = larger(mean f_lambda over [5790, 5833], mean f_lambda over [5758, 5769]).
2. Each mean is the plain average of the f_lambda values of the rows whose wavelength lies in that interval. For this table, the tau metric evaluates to 4.84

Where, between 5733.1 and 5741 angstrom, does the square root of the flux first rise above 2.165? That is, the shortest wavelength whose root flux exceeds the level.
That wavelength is 5733.74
